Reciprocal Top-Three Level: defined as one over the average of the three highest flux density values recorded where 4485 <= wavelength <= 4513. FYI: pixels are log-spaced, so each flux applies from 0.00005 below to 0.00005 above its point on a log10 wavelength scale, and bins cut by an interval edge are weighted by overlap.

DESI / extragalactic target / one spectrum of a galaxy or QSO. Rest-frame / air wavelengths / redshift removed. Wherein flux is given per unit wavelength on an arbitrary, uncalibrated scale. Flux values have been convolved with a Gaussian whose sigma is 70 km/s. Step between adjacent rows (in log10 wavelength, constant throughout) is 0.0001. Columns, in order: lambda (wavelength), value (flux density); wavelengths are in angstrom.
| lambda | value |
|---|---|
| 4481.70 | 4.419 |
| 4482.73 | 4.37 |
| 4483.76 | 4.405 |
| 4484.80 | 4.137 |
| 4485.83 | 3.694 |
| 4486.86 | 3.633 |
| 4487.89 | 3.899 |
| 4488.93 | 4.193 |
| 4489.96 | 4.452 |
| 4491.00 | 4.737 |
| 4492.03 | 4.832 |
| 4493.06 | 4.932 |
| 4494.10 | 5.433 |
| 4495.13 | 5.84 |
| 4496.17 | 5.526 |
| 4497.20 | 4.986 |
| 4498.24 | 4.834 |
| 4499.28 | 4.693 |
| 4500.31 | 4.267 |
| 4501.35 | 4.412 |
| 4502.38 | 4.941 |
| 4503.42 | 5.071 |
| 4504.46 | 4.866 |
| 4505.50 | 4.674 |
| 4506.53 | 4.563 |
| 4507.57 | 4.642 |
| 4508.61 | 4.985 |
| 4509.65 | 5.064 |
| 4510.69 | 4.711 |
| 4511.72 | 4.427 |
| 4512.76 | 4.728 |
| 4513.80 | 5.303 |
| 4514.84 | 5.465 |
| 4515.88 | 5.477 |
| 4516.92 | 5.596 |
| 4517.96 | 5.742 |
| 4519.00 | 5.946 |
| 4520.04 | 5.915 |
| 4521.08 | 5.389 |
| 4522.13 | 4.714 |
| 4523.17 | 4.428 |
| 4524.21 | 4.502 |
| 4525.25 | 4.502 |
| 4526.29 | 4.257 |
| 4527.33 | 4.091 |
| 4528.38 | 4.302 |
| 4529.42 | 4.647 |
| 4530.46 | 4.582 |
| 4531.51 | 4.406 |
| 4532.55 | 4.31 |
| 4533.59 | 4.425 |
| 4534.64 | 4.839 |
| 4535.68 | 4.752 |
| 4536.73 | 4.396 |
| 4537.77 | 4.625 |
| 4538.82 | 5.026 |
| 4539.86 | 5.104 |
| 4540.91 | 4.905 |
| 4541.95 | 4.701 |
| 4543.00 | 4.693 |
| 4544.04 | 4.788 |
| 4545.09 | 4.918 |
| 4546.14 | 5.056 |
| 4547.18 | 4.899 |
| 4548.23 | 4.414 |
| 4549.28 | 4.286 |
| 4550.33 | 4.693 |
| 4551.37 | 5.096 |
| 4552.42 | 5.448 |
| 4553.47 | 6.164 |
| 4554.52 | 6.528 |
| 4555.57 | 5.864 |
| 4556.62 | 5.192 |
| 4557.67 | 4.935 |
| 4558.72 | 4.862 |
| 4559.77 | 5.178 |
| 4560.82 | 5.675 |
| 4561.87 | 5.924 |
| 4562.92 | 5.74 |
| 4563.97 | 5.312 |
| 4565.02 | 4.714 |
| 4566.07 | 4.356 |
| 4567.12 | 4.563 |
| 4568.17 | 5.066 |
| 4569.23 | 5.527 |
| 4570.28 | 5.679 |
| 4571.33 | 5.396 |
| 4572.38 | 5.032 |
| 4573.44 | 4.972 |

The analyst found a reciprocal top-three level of 0.179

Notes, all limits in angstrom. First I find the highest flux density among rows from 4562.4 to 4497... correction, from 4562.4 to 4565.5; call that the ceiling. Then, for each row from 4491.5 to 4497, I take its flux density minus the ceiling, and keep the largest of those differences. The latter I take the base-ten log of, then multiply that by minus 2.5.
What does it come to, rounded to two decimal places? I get 2.50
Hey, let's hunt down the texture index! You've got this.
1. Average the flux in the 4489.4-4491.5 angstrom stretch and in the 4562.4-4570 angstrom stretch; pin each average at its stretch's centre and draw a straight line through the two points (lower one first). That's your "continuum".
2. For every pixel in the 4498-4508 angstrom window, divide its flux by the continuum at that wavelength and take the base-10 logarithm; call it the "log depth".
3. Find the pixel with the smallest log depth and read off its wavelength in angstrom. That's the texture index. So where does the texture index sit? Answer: 4500.31 angstrom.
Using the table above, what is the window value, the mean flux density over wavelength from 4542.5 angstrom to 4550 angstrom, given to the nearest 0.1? 4.7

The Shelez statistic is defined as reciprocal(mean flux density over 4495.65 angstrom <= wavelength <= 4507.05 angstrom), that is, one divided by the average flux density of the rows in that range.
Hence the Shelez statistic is 0.208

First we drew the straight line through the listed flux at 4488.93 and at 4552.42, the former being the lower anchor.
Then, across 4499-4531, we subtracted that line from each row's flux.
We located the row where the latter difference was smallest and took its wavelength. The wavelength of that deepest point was 4527.33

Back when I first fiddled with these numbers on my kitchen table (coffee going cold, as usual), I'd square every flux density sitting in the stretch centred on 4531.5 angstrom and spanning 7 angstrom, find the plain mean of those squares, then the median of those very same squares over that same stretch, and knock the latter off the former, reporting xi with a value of 0.7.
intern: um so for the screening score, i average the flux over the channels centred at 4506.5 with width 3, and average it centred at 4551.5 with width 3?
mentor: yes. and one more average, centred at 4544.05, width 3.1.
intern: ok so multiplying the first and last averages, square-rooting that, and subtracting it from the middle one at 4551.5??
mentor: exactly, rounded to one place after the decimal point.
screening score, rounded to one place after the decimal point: 0.4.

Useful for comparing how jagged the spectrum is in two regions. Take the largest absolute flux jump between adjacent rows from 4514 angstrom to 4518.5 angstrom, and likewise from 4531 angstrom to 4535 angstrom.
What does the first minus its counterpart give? -0.27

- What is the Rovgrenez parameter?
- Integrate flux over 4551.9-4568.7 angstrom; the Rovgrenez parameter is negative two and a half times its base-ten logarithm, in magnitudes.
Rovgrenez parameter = -4.9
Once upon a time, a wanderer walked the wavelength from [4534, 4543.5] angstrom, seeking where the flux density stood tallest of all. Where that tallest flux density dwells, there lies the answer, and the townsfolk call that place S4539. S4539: 4539.86 angstrom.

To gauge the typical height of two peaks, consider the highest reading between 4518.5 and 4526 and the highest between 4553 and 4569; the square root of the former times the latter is 6.23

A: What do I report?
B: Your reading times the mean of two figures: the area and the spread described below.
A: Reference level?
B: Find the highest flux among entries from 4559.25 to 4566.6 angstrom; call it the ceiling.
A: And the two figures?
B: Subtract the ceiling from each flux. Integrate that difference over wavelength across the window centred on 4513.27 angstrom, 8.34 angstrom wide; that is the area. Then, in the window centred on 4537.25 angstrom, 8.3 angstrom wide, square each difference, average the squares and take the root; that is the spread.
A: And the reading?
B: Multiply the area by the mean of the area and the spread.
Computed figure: 20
